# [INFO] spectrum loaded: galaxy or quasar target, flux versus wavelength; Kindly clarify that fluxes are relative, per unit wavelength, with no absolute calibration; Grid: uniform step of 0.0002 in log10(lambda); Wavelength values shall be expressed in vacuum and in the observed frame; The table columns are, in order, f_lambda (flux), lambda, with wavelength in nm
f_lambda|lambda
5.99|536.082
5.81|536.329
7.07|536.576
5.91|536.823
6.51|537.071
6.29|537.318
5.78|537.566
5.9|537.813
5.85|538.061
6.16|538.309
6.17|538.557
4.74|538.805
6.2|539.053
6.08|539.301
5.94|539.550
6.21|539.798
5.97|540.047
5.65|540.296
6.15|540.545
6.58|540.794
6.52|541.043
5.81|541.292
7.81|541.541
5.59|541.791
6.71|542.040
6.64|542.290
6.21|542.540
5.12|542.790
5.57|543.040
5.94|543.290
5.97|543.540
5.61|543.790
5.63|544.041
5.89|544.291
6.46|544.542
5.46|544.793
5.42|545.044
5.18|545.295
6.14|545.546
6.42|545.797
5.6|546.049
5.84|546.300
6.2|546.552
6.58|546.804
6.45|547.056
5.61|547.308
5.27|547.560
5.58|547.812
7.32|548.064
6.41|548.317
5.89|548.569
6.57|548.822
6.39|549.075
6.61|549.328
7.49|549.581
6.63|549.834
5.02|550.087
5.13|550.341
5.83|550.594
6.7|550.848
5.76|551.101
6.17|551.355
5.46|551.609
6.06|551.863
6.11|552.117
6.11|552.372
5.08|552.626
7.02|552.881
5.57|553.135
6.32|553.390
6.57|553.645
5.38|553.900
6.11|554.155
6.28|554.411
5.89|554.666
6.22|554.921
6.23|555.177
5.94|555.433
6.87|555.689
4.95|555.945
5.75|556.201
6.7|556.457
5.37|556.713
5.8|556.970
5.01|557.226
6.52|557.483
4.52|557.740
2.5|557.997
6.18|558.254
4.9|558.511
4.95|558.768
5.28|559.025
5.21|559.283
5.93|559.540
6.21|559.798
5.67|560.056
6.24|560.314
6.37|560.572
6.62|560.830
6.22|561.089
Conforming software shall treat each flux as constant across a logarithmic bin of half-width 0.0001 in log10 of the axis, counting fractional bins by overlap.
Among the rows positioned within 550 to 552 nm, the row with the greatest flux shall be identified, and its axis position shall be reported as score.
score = 550.848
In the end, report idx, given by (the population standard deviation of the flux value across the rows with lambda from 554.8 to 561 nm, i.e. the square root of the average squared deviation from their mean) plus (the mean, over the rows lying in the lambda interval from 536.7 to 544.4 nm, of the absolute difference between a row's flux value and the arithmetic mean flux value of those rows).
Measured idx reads 1.29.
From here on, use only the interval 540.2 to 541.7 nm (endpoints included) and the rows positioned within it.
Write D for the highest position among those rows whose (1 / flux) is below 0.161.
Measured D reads 541.541 nm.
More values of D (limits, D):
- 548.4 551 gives 550.848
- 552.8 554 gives 553.645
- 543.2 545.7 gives 544.542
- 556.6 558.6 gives 557.483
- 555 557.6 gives 557.483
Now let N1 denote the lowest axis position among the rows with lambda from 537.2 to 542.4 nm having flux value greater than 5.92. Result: 537.318 nm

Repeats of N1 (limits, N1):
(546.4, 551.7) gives 546.552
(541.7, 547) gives 542.040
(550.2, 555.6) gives 550.848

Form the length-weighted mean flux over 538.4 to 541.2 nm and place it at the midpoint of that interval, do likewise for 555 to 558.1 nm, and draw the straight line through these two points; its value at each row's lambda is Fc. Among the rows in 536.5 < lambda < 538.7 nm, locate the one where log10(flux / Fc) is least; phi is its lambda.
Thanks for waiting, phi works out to 537.566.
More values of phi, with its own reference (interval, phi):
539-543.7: 542.790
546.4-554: 550.087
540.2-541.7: 540.296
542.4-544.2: 542.790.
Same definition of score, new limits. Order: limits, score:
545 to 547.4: 546.804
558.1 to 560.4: 560.314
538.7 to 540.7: 539.798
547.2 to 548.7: 548.064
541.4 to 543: 541.541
